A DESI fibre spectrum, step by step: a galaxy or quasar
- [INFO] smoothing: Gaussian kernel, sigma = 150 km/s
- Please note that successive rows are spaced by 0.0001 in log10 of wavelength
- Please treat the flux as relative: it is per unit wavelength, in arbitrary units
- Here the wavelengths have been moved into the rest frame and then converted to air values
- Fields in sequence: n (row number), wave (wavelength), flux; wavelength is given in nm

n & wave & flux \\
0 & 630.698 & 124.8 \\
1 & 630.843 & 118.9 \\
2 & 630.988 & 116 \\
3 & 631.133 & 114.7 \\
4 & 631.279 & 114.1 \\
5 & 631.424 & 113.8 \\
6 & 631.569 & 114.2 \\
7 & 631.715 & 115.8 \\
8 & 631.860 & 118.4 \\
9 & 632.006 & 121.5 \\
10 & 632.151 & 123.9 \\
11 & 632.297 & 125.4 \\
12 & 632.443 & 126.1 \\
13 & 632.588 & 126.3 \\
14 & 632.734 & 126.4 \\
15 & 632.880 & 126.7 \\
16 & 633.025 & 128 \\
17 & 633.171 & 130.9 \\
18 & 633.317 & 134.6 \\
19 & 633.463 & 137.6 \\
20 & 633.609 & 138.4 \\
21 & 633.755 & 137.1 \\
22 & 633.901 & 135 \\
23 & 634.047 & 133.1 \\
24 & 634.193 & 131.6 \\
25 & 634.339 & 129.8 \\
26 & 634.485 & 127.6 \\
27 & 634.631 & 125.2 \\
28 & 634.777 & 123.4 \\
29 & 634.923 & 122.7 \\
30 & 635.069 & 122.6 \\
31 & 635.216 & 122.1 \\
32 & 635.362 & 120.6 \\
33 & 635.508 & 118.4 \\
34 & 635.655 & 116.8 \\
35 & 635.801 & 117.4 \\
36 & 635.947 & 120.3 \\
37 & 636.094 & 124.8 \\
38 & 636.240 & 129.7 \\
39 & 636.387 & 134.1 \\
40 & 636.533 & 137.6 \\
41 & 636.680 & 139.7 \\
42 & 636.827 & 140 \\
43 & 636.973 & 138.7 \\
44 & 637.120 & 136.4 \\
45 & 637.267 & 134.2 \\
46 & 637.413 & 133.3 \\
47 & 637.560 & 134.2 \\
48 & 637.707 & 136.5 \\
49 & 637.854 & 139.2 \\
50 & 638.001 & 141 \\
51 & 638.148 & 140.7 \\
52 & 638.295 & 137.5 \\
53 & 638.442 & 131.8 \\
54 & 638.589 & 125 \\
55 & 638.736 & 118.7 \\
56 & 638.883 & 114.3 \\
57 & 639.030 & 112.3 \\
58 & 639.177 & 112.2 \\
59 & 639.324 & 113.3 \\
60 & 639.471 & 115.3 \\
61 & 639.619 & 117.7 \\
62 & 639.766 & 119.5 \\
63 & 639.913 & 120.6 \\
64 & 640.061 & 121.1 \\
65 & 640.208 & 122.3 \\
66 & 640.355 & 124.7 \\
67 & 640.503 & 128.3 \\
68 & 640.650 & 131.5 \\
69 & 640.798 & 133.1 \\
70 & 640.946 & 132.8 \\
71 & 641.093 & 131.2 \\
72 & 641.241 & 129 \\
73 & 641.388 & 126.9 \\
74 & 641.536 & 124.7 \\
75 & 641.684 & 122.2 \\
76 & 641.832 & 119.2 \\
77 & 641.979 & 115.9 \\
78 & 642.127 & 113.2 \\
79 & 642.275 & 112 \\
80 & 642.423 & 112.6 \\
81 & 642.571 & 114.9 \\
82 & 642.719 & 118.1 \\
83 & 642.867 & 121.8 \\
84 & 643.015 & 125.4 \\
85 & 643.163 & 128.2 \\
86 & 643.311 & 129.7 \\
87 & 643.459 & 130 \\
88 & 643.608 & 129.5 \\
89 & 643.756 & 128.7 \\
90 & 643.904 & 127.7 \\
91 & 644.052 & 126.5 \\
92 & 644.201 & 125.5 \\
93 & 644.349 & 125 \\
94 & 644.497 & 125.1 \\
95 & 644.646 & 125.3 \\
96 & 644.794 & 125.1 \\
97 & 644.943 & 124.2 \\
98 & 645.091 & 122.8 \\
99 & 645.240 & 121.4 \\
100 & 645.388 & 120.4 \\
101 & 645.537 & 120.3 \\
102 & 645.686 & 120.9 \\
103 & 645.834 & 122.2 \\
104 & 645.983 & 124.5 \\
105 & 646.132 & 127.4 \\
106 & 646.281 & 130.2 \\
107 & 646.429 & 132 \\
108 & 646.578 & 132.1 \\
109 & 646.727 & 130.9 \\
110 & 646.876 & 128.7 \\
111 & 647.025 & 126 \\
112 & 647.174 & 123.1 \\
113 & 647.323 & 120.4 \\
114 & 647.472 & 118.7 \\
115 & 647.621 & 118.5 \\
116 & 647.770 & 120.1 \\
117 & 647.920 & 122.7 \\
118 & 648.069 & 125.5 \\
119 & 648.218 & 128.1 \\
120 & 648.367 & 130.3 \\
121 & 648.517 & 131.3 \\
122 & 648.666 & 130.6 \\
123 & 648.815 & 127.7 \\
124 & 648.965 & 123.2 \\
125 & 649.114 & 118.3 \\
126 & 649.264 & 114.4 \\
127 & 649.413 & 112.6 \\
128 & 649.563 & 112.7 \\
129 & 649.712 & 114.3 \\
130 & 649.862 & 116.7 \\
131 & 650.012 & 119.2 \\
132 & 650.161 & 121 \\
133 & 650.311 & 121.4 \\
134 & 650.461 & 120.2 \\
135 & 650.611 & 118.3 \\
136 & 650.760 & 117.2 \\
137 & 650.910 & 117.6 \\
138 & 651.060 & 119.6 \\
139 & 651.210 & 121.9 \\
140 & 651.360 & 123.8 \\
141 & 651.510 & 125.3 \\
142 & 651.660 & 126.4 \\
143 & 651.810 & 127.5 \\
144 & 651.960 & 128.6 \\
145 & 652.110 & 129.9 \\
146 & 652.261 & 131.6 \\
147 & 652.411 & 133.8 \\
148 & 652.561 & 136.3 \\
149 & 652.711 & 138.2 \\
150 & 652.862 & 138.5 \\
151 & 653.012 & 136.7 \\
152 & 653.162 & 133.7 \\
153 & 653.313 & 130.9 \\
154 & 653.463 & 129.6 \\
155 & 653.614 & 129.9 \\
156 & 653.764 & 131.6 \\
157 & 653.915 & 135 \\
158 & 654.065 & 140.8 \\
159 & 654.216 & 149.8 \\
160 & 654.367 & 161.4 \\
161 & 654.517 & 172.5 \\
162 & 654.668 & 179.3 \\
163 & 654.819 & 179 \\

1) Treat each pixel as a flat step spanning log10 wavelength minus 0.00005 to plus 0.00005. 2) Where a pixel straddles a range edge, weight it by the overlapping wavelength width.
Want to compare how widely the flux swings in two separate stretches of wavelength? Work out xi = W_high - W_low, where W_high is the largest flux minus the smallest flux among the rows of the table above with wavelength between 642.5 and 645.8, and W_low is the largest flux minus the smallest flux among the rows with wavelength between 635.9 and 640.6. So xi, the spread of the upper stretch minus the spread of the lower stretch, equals -14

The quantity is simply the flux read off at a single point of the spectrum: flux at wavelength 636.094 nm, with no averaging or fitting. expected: 124.8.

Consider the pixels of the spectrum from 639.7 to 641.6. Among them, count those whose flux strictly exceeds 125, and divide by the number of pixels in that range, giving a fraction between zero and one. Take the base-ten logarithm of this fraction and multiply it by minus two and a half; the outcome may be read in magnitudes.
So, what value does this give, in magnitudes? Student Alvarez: 0.67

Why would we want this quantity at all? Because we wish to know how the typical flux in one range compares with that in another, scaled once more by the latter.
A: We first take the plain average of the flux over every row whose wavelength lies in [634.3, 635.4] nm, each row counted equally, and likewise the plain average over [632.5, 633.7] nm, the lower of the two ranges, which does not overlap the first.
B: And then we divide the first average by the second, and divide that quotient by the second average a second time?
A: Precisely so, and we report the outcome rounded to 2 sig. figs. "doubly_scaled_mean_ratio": 0.0072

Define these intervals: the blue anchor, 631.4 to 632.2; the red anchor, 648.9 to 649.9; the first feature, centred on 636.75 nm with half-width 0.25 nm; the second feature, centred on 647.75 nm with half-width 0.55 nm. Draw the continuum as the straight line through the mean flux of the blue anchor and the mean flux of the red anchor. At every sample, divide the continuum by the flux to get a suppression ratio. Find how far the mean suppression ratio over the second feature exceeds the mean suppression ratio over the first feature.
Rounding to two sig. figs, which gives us 0.11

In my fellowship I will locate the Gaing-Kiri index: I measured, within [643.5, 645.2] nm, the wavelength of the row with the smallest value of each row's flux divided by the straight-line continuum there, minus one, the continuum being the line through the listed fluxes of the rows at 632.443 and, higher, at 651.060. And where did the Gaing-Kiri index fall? 645.091 nm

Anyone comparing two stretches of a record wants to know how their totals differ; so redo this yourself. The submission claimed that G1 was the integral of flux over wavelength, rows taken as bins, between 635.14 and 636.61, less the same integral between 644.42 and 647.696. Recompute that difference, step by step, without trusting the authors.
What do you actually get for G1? -226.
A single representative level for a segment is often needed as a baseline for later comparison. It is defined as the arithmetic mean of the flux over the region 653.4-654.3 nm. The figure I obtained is 136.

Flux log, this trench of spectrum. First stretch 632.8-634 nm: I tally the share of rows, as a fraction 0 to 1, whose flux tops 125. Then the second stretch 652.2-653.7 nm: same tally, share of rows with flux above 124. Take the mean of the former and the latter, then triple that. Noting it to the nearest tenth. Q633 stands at 3.0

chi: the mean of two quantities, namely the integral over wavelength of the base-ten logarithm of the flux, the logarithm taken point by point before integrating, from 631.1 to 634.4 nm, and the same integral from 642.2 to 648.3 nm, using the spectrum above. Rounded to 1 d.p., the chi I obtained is 9.9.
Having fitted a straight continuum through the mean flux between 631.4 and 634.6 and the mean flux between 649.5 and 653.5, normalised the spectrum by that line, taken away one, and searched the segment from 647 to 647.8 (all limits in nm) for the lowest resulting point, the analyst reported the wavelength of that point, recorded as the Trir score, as 647.621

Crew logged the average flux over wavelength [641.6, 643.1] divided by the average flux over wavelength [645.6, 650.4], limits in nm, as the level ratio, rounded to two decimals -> 0.95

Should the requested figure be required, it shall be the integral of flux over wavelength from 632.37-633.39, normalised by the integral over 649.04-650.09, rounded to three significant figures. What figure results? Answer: 1.08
